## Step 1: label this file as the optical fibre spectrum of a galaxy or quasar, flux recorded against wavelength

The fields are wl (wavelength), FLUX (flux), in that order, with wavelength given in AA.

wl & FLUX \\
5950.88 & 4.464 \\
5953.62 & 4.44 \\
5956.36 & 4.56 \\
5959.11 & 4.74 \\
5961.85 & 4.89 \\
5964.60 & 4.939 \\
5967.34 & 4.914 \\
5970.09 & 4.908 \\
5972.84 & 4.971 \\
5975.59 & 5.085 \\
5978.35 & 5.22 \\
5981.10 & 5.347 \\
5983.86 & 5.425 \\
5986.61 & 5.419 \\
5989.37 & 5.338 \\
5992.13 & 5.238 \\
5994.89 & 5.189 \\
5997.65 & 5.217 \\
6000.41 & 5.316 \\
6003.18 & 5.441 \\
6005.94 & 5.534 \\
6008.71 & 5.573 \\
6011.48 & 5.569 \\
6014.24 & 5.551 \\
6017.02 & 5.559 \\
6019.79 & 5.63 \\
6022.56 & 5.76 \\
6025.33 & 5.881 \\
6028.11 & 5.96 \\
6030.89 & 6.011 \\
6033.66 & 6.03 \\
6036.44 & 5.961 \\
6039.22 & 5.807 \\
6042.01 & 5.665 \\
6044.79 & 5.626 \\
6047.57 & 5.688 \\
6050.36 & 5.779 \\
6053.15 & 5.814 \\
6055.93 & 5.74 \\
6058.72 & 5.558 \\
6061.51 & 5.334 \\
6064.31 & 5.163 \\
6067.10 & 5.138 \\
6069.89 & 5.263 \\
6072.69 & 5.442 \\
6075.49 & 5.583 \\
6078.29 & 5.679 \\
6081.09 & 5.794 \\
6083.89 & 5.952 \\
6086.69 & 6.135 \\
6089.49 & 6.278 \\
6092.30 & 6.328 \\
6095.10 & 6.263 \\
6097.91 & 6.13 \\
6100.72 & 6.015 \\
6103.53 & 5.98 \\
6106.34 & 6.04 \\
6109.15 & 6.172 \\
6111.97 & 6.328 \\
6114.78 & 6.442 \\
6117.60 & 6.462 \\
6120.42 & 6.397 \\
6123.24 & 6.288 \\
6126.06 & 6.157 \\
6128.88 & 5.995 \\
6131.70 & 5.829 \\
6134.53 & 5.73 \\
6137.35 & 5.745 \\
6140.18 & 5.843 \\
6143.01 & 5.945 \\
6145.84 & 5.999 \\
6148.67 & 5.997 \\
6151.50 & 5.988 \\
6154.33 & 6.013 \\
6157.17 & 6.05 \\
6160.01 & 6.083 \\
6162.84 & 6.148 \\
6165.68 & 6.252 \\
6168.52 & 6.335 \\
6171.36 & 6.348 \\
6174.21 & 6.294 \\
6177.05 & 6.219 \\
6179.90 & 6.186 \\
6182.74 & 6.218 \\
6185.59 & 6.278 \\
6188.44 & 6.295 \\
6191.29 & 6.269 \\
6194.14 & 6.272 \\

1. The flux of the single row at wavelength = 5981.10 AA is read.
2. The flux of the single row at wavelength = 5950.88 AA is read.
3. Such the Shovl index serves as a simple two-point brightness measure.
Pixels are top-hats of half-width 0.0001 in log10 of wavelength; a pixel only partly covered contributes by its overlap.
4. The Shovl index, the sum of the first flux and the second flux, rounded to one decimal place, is 9.8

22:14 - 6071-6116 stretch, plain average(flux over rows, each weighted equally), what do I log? 6.0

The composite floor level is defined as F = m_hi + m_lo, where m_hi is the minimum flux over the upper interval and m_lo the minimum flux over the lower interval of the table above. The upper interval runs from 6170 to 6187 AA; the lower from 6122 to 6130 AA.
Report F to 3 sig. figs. 12.2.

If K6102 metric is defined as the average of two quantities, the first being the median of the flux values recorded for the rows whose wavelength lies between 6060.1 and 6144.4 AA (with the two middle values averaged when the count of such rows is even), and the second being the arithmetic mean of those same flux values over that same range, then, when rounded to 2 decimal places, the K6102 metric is 5.96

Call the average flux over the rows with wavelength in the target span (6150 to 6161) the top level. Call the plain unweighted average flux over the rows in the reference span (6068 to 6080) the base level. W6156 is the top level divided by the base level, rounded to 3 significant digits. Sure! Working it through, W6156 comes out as 1.10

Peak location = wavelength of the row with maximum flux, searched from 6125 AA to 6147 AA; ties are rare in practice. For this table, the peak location 6126.06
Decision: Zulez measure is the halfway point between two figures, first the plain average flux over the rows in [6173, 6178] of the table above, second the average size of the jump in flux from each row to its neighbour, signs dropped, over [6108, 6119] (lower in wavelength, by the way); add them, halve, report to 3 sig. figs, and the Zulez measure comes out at 3.18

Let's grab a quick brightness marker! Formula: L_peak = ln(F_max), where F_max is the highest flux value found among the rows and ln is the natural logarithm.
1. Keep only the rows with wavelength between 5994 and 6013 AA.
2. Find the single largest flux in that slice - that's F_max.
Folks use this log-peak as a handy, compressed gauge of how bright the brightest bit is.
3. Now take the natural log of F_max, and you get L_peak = 1.72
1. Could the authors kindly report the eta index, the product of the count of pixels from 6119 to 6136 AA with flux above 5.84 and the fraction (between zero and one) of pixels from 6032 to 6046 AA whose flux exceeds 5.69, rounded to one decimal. 2.4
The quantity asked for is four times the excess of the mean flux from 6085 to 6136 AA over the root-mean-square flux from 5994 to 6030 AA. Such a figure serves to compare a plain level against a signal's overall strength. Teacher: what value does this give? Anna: 2.4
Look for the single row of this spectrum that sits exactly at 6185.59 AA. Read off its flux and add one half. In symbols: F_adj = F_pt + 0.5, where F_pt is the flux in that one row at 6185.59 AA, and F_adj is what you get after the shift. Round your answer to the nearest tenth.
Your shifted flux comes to 6.8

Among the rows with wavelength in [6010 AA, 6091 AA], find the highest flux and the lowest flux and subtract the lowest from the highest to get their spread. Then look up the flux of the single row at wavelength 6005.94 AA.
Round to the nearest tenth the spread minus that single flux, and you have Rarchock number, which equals -4.4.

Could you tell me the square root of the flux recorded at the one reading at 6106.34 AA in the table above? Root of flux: 2.46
